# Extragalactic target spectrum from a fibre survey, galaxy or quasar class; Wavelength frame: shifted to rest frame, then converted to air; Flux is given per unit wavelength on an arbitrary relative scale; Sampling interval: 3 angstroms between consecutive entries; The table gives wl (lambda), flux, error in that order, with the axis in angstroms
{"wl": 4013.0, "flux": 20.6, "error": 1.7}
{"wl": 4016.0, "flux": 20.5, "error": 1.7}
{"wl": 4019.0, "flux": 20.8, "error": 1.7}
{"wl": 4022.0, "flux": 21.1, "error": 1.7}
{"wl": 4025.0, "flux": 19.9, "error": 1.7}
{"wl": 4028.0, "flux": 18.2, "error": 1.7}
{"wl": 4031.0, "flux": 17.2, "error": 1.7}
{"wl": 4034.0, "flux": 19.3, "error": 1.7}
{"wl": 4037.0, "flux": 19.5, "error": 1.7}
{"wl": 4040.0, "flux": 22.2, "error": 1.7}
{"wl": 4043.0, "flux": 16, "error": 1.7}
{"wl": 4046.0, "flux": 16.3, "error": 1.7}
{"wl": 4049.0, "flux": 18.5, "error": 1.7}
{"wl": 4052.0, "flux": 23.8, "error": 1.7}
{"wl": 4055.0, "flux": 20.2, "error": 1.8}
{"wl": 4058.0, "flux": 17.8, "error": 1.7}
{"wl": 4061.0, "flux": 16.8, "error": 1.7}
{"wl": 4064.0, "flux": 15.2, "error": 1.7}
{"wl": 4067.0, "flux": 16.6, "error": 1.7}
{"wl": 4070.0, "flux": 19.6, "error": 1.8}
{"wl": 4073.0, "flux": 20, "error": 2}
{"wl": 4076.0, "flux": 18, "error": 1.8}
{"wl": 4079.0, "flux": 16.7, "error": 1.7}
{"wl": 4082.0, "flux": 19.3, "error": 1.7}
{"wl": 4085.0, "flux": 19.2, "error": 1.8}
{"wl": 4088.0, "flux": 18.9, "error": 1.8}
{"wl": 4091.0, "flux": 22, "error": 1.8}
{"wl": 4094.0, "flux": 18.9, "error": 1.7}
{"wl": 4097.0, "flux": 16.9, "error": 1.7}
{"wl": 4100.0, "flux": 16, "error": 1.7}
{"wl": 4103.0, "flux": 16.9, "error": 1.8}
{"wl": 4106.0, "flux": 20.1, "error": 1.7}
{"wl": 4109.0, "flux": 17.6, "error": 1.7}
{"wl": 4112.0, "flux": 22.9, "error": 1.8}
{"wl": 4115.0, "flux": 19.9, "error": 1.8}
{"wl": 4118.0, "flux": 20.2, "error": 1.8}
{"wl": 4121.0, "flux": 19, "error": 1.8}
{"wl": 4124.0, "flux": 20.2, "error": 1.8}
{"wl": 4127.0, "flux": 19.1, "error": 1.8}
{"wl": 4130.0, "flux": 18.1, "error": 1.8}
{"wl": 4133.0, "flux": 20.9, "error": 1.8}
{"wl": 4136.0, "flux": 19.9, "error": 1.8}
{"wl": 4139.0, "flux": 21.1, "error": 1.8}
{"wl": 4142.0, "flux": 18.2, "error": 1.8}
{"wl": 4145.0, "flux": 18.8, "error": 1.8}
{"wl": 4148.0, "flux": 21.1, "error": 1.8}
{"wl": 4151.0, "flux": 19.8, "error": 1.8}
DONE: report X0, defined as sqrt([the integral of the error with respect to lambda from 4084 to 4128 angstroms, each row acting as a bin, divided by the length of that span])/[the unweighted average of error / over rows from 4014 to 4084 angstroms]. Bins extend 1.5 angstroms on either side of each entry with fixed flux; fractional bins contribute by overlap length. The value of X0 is 0.770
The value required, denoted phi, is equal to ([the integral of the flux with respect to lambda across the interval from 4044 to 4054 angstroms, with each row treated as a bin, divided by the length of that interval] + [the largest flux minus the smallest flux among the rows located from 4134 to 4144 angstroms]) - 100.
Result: -77.7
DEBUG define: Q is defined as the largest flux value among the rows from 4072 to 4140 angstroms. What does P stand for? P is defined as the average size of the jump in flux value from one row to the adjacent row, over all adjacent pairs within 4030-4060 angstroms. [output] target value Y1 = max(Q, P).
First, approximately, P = 2.8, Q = 22.9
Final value 22.9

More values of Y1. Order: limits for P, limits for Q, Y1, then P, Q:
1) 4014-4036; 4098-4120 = 22.9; 1.1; 22.9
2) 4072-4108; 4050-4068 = 23.8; 1.8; 23.8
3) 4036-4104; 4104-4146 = 22.9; 2.1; 22.9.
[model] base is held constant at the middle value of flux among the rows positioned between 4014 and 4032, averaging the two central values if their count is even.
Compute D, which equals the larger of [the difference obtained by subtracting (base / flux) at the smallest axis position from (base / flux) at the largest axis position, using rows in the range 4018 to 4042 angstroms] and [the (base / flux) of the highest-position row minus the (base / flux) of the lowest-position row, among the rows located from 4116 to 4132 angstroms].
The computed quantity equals 0.12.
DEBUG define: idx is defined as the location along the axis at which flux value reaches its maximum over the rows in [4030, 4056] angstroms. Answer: 4052.0 angstroms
